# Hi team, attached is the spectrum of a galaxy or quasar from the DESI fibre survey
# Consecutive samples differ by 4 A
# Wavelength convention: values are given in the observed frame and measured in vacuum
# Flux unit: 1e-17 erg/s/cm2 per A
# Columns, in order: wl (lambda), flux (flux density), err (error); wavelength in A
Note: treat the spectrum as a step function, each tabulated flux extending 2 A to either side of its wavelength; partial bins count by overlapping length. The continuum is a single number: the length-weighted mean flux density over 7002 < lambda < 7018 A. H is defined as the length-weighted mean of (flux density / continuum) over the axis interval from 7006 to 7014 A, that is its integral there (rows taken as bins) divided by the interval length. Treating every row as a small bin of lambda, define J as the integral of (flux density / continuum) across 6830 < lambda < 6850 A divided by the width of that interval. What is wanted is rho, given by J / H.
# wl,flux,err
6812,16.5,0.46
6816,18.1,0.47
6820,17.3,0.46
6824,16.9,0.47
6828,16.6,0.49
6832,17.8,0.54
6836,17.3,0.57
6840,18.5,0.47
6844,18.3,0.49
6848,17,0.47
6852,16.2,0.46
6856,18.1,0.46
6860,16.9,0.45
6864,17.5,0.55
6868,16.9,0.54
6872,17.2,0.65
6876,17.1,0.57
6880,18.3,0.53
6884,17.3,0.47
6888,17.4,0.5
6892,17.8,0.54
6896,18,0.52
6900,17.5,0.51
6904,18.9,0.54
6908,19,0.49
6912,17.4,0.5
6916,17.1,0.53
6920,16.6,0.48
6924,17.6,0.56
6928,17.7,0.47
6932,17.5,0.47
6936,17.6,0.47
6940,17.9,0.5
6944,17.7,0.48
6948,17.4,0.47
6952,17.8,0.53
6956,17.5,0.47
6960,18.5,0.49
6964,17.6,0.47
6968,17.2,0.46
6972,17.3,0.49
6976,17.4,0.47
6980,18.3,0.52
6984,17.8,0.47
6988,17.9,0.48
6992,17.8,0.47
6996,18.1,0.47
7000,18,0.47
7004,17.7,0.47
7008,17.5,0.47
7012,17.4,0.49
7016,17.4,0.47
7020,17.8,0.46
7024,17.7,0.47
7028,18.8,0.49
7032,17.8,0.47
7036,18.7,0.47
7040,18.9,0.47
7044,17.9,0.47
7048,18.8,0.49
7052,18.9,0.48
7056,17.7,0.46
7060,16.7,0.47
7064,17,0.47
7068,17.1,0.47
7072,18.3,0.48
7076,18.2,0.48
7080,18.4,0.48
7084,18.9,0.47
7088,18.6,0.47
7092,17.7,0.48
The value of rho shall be 1.02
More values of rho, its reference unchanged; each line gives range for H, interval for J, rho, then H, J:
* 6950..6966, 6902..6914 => 1.03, 1.02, 1.053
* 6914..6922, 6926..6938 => 1.04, 0.96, 1.006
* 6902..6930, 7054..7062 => 0.97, 1.01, 0.983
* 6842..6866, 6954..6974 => 1.02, 0.99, 1.007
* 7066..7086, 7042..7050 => 1.01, 1.04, 1.049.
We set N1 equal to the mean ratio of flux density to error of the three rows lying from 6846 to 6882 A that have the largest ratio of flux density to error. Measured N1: 37.7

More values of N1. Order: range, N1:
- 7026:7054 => 39.8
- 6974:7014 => 38.2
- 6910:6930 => 35.7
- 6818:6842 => 37.6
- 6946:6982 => 37.5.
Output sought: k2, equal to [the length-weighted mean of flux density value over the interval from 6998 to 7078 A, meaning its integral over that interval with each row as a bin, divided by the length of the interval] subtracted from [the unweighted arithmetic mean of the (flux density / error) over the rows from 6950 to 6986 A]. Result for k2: 18.6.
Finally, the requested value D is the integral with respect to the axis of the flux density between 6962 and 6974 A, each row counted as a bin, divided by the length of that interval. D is 17.4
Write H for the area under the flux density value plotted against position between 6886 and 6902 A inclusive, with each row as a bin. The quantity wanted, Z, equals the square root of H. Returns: 16.8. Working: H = 283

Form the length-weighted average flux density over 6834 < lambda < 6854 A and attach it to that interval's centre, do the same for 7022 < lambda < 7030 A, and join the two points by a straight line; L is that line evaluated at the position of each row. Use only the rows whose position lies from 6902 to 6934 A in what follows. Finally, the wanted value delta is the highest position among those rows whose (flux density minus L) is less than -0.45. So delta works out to 6920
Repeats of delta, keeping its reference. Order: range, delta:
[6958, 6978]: 6976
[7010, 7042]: 7032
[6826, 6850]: 6848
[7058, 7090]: 7068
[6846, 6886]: 6876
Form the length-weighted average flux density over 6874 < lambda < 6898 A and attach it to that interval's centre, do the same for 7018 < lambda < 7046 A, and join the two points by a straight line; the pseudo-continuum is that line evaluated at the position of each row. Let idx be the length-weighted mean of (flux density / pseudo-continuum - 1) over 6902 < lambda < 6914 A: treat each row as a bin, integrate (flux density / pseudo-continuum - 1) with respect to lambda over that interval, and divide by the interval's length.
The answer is 0.039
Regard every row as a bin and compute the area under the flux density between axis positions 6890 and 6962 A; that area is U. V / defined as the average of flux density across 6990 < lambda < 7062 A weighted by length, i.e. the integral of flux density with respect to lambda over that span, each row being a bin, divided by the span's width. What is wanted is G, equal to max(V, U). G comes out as 1278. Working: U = 1278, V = 18.0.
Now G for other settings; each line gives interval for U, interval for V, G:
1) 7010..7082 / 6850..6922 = 1294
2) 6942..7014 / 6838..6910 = 1276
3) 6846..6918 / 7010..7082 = 1262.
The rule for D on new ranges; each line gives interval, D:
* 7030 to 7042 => 18.5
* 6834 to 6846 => 18.0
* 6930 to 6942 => 17.7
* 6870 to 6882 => 17.5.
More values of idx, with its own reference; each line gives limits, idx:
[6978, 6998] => -0.004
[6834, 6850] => 0.017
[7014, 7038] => -0.009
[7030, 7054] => 0.013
